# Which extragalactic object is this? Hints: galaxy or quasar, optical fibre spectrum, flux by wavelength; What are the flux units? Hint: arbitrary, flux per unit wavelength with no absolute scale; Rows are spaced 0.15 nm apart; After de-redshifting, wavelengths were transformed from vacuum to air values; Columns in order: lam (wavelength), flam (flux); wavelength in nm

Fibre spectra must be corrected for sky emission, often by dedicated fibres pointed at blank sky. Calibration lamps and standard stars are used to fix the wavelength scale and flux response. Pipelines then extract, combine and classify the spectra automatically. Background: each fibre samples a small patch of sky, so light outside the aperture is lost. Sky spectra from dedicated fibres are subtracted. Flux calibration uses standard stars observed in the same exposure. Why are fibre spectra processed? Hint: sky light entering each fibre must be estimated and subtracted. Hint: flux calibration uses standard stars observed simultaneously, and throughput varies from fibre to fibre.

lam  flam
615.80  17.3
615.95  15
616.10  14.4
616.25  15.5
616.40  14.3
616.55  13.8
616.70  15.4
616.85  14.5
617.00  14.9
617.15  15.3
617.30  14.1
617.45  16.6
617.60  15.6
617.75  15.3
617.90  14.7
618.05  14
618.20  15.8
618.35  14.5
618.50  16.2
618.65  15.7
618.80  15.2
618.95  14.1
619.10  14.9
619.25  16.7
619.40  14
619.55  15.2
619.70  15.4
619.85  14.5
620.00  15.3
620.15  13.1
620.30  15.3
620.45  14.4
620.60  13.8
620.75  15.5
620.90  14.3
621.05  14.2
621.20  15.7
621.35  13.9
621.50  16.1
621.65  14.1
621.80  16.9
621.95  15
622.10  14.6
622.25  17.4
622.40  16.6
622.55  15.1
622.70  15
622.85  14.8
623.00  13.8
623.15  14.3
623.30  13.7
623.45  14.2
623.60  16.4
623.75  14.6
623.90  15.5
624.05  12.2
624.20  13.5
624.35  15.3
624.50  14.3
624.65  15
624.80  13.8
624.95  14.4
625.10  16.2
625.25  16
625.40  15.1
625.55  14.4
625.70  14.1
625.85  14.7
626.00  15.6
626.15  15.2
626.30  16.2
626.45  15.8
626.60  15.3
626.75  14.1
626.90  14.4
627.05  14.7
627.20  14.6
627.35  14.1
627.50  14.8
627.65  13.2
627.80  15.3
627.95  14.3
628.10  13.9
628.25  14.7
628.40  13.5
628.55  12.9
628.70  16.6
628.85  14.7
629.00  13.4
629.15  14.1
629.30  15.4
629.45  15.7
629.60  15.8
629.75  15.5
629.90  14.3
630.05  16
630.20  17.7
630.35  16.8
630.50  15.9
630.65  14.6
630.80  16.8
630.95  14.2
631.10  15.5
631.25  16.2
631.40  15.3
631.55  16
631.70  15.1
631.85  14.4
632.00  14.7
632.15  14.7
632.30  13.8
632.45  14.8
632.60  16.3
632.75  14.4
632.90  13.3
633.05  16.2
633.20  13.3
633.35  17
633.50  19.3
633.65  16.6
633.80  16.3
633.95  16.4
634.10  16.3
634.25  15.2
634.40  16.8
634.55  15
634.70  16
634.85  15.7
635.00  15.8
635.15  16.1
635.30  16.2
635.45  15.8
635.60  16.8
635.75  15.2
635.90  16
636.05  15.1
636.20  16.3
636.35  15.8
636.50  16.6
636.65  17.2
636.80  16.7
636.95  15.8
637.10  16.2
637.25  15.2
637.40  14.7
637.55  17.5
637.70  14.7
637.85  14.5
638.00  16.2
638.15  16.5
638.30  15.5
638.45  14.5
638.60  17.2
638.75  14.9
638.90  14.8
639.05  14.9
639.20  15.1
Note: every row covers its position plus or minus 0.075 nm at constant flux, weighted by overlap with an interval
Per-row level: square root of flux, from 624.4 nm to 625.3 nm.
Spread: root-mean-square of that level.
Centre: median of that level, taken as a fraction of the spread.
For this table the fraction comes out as 0.99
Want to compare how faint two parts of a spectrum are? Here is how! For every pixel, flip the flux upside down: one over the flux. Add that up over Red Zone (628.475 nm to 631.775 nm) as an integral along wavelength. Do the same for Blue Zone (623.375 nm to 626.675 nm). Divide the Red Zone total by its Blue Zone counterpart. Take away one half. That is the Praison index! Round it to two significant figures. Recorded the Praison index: 0.47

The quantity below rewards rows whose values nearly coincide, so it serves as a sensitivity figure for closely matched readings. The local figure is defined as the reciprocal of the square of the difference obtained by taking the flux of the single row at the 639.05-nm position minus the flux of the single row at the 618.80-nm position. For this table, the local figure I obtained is 11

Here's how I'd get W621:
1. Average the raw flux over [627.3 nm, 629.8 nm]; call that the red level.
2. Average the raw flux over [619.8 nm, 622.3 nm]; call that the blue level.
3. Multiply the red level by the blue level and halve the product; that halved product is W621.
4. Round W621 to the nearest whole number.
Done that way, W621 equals 109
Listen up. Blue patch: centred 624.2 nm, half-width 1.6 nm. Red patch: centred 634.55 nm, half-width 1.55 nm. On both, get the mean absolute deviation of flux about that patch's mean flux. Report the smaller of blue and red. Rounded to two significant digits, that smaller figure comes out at 0.71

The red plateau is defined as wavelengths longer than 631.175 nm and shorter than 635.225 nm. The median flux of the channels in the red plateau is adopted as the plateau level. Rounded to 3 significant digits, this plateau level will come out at 15.8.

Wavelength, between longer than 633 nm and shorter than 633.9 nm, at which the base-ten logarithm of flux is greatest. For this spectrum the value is 633.50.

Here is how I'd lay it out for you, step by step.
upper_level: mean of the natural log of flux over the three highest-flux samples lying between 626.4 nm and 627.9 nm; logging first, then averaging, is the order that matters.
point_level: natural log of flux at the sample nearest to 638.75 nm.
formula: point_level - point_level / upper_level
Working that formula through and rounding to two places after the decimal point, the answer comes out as 1.71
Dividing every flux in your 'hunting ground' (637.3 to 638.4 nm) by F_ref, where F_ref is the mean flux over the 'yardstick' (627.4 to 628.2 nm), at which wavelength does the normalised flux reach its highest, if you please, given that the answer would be 637.55 nm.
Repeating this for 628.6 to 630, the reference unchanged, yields 628.70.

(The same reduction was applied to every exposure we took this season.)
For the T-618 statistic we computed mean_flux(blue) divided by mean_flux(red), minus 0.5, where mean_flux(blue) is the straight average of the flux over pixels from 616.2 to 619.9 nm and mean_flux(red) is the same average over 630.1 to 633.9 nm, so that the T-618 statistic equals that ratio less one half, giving 0.47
